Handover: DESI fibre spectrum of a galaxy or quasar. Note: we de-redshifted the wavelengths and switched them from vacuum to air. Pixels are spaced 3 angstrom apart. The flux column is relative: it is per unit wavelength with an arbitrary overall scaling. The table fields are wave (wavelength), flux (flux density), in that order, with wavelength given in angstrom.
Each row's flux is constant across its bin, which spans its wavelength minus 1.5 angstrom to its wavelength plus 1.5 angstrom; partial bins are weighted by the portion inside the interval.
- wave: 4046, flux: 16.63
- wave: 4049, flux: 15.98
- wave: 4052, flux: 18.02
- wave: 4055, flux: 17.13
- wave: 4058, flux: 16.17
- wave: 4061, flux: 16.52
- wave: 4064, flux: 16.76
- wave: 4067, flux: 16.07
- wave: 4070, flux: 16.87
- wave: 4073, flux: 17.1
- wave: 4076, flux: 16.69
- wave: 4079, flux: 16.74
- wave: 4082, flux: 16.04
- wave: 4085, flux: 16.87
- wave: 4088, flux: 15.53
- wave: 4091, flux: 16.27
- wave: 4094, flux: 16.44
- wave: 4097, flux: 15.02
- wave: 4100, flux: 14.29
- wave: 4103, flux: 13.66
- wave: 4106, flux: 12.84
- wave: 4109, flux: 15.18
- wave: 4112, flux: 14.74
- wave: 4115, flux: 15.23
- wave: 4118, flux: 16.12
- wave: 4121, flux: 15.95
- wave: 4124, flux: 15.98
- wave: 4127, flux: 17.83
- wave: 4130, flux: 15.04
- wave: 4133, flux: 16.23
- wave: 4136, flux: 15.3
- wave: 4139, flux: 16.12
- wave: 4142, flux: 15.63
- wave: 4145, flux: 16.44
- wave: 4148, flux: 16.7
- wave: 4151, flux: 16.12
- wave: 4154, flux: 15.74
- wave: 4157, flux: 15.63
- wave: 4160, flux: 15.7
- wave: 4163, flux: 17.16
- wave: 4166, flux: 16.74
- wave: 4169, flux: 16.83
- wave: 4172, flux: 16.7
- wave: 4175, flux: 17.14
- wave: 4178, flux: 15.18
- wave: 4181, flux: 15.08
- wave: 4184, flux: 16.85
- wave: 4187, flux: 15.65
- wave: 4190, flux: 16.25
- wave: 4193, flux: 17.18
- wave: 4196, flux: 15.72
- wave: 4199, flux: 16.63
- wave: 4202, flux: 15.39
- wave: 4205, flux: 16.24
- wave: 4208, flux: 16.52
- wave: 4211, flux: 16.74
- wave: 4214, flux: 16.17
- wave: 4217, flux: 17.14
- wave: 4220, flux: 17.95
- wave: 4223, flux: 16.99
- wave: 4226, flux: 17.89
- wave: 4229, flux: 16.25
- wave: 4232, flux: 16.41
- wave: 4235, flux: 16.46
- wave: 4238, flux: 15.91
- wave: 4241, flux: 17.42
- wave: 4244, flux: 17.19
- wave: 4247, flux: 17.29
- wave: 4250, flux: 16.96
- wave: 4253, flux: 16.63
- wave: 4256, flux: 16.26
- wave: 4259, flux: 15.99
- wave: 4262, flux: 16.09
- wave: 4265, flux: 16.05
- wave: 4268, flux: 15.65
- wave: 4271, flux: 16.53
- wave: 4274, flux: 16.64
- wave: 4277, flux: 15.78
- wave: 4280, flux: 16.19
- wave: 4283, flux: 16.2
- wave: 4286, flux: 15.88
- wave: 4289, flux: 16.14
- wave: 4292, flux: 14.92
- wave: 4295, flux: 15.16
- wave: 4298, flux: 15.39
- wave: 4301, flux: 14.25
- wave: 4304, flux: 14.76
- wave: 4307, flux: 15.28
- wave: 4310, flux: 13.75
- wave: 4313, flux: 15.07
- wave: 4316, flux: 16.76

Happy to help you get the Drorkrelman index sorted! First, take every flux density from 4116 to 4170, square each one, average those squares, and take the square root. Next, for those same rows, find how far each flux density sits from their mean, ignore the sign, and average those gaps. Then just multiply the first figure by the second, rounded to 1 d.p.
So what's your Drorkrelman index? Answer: 8.4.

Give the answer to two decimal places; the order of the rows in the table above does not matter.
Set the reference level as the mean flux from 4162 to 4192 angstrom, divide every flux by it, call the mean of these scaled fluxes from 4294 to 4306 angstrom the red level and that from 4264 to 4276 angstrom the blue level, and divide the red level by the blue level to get 0.92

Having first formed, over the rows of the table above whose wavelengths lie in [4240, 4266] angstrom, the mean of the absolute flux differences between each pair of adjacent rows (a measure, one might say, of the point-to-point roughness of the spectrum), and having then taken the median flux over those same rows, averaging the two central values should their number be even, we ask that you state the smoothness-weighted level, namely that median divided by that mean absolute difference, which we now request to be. 75.2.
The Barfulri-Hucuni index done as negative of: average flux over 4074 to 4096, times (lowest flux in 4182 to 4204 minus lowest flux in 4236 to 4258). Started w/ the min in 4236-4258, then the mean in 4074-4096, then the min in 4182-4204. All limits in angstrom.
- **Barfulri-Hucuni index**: 9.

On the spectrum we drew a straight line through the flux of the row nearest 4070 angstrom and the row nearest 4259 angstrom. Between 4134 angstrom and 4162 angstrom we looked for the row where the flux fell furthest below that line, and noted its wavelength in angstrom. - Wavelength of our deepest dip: 4136 angstrom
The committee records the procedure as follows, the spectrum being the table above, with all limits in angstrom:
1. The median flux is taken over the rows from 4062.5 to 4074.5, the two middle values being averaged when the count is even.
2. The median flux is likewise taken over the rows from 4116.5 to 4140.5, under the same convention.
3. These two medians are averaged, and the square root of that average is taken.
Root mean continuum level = 4.05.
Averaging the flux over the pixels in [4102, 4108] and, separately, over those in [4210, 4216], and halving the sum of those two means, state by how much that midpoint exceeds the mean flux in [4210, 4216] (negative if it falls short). -1.6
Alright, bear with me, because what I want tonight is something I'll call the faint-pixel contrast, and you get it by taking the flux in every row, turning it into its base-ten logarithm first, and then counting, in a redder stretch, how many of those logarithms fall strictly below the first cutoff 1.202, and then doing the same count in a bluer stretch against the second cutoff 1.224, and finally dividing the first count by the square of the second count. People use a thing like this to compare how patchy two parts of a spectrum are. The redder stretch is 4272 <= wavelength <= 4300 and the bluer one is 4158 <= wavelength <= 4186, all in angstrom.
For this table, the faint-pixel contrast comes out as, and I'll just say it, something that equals 0.20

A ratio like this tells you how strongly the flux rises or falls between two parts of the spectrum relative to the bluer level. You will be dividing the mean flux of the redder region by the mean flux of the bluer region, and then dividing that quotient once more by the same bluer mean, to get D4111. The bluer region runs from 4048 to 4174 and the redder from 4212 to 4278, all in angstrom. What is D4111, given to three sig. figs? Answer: 0.0645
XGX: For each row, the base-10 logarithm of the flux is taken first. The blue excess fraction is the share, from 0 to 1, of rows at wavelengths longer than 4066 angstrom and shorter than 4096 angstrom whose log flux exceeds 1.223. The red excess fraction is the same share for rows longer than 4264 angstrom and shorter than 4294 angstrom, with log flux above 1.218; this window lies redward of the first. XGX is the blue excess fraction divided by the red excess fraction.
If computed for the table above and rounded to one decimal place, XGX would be 2.0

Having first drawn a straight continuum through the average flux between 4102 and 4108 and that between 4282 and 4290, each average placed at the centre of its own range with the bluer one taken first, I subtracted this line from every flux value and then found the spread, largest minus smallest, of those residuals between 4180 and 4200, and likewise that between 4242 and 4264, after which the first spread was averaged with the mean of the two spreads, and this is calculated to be 1.8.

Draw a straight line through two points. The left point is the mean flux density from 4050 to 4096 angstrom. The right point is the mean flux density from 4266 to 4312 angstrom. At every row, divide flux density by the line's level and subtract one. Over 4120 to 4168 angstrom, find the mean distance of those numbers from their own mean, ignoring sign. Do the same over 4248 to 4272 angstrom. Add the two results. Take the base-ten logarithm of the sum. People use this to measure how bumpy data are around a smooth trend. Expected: -1.27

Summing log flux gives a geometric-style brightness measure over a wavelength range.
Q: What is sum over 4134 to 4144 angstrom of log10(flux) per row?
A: 3.59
